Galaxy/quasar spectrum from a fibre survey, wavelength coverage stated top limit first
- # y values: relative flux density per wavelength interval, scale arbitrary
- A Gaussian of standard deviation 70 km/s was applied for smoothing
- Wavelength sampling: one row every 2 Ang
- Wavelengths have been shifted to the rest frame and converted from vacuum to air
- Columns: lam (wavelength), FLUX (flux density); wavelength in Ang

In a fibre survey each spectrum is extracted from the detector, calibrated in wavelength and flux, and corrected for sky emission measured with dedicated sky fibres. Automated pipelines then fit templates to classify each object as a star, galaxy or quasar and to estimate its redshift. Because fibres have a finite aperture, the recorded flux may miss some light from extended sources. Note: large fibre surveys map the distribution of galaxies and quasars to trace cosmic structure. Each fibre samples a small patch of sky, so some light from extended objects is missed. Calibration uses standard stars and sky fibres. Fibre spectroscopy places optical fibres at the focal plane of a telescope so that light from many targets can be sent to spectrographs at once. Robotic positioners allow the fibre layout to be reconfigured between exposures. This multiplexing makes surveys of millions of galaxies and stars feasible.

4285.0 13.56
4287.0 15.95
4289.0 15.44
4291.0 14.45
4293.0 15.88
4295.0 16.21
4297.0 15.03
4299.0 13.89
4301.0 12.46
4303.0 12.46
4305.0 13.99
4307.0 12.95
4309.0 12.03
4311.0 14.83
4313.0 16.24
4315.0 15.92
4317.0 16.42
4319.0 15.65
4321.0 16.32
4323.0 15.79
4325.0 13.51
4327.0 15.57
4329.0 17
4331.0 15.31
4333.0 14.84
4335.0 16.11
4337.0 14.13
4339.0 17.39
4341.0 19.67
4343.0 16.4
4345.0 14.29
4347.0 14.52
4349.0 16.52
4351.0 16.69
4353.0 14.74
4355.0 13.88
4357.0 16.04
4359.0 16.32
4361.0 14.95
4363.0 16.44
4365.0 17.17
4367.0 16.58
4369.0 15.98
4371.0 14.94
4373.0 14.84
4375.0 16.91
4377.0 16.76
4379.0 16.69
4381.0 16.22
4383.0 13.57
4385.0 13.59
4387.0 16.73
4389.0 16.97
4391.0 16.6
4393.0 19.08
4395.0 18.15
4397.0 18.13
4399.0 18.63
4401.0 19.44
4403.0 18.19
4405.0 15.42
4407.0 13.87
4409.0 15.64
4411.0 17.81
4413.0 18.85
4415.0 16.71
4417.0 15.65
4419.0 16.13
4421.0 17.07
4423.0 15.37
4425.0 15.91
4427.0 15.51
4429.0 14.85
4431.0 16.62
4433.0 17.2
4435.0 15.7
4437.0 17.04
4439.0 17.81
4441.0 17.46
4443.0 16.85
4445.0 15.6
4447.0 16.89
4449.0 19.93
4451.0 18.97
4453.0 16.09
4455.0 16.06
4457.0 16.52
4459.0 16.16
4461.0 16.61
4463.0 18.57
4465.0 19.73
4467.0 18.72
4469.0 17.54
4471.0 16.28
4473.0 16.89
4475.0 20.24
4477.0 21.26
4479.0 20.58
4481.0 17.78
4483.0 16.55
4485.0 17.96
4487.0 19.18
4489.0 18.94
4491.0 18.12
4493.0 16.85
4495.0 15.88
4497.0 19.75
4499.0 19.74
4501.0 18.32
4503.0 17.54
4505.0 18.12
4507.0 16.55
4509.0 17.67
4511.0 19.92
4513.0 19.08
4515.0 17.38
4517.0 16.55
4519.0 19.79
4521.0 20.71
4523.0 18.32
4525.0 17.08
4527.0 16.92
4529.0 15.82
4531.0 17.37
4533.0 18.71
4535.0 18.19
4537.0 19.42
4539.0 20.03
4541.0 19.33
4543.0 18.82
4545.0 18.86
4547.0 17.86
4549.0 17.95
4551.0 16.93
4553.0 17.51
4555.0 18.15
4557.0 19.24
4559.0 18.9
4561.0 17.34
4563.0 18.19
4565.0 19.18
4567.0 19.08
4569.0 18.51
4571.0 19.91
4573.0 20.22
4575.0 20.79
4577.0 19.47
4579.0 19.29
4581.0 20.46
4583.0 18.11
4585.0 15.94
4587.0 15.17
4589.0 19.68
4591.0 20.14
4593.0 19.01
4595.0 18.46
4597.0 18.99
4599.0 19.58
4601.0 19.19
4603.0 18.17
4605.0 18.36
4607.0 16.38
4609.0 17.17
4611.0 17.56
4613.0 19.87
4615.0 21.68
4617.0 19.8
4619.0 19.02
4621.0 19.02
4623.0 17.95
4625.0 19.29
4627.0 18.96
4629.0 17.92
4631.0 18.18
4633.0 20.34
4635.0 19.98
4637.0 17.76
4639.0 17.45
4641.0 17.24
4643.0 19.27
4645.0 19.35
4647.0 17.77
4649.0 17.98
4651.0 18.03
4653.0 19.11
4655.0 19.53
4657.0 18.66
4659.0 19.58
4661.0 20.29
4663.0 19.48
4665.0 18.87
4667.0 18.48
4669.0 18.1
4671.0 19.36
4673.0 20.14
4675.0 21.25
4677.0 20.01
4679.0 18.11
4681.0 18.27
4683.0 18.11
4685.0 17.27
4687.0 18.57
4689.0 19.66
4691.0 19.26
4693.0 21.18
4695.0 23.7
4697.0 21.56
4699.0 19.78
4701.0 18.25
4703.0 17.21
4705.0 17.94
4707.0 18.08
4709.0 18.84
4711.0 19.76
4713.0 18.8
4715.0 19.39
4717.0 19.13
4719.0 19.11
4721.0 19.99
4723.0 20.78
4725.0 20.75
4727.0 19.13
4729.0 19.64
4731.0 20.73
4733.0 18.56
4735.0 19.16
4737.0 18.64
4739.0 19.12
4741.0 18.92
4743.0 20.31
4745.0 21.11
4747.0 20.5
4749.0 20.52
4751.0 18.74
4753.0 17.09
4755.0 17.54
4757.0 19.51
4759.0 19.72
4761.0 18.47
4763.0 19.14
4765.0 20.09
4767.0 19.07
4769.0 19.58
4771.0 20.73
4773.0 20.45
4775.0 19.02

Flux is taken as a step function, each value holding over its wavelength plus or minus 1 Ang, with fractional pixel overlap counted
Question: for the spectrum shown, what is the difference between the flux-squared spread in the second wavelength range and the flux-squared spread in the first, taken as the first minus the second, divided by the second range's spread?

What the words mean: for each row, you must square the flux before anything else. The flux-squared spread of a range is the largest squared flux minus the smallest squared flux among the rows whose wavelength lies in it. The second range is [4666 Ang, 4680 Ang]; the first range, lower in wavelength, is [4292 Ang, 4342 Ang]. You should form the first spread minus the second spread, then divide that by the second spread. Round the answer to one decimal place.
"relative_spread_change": 1.0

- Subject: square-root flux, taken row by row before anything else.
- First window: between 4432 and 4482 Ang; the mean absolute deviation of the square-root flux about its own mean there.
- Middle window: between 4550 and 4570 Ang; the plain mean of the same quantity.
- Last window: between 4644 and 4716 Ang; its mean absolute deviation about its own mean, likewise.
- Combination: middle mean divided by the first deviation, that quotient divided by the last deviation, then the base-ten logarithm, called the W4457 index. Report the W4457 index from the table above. 2.39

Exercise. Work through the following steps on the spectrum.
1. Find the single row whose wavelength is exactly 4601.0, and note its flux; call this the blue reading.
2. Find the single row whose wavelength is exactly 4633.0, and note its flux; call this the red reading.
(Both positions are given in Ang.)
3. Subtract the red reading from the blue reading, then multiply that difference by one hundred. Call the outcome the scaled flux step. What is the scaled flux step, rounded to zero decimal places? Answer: -115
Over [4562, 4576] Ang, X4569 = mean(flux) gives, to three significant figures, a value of 19.4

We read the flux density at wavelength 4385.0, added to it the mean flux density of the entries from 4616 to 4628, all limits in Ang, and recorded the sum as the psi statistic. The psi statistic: 32.6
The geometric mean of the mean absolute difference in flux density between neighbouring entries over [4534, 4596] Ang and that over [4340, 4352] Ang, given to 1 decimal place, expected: 1.2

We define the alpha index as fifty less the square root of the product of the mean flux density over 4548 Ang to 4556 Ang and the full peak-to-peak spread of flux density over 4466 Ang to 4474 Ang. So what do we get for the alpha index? 43.4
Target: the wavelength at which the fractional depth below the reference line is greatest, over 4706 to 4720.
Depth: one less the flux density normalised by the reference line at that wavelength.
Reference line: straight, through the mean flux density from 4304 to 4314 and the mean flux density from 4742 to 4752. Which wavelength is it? 4707.0 Ang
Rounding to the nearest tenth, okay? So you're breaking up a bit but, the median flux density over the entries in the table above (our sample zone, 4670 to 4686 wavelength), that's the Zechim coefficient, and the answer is 18.8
